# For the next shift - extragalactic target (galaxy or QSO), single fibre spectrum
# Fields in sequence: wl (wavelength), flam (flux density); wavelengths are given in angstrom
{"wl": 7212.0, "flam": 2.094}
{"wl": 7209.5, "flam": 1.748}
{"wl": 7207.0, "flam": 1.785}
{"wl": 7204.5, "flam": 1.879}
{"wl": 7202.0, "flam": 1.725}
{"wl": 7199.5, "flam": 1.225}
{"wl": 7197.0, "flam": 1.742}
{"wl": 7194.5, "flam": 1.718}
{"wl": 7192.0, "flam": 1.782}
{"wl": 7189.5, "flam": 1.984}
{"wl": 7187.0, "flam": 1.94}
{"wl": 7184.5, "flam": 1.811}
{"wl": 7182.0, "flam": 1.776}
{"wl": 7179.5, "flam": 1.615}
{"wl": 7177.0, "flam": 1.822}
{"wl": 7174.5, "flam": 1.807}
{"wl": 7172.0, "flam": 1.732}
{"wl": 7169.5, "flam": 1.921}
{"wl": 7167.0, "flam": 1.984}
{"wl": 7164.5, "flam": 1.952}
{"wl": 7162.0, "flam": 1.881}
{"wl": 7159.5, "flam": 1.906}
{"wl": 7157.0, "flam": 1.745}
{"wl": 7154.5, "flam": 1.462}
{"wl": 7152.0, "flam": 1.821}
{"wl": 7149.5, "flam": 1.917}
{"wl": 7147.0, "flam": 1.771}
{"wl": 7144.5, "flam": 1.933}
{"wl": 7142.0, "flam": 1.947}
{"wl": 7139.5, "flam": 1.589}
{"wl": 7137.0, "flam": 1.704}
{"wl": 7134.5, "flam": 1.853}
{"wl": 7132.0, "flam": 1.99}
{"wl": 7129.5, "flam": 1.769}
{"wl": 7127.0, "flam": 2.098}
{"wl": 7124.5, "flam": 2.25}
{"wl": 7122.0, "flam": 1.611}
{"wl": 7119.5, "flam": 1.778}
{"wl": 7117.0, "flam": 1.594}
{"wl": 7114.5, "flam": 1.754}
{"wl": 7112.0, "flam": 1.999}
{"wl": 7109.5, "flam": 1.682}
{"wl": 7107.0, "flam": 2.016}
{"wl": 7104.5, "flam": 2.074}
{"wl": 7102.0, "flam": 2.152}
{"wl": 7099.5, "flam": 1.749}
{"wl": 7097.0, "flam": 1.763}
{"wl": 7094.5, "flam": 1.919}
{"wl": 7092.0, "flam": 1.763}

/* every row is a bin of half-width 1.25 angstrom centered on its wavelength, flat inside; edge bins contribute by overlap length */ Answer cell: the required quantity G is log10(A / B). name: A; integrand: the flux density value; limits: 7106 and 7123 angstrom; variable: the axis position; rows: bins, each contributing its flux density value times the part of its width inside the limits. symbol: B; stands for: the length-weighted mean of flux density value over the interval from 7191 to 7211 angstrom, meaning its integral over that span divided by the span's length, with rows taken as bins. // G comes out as 1.25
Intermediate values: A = 30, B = 1.70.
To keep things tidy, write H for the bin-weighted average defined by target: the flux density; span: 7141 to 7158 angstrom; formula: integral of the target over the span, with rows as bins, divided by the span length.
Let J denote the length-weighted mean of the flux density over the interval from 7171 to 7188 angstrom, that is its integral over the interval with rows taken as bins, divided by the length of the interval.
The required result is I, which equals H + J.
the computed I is 3.58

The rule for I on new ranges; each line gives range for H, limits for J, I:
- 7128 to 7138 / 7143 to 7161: 3.64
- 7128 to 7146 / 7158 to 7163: 3.72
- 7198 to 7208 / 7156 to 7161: 3.48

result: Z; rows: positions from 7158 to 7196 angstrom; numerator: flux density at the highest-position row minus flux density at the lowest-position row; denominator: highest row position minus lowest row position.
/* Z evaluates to -0.0054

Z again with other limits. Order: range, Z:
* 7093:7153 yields -0.0017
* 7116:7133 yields 0.0264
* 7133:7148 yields -0.0066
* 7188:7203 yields -0.0207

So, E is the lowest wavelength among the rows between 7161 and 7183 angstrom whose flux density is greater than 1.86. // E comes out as 7162.0 angstrom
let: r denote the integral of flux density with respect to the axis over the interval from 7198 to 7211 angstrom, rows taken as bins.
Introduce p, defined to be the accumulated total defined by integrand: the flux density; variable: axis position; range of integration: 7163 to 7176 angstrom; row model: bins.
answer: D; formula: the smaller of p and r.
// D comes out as 22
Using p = 24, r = 22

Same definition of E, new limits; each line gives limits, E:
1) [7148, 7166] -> 7149.5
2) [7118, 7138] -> 7124.5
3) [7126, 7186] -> 7127.0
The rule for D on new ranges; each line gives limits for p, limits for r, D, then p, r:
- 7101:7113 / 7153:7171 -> 24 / 24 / 33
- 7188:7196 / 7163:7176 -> 15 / 15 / 24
